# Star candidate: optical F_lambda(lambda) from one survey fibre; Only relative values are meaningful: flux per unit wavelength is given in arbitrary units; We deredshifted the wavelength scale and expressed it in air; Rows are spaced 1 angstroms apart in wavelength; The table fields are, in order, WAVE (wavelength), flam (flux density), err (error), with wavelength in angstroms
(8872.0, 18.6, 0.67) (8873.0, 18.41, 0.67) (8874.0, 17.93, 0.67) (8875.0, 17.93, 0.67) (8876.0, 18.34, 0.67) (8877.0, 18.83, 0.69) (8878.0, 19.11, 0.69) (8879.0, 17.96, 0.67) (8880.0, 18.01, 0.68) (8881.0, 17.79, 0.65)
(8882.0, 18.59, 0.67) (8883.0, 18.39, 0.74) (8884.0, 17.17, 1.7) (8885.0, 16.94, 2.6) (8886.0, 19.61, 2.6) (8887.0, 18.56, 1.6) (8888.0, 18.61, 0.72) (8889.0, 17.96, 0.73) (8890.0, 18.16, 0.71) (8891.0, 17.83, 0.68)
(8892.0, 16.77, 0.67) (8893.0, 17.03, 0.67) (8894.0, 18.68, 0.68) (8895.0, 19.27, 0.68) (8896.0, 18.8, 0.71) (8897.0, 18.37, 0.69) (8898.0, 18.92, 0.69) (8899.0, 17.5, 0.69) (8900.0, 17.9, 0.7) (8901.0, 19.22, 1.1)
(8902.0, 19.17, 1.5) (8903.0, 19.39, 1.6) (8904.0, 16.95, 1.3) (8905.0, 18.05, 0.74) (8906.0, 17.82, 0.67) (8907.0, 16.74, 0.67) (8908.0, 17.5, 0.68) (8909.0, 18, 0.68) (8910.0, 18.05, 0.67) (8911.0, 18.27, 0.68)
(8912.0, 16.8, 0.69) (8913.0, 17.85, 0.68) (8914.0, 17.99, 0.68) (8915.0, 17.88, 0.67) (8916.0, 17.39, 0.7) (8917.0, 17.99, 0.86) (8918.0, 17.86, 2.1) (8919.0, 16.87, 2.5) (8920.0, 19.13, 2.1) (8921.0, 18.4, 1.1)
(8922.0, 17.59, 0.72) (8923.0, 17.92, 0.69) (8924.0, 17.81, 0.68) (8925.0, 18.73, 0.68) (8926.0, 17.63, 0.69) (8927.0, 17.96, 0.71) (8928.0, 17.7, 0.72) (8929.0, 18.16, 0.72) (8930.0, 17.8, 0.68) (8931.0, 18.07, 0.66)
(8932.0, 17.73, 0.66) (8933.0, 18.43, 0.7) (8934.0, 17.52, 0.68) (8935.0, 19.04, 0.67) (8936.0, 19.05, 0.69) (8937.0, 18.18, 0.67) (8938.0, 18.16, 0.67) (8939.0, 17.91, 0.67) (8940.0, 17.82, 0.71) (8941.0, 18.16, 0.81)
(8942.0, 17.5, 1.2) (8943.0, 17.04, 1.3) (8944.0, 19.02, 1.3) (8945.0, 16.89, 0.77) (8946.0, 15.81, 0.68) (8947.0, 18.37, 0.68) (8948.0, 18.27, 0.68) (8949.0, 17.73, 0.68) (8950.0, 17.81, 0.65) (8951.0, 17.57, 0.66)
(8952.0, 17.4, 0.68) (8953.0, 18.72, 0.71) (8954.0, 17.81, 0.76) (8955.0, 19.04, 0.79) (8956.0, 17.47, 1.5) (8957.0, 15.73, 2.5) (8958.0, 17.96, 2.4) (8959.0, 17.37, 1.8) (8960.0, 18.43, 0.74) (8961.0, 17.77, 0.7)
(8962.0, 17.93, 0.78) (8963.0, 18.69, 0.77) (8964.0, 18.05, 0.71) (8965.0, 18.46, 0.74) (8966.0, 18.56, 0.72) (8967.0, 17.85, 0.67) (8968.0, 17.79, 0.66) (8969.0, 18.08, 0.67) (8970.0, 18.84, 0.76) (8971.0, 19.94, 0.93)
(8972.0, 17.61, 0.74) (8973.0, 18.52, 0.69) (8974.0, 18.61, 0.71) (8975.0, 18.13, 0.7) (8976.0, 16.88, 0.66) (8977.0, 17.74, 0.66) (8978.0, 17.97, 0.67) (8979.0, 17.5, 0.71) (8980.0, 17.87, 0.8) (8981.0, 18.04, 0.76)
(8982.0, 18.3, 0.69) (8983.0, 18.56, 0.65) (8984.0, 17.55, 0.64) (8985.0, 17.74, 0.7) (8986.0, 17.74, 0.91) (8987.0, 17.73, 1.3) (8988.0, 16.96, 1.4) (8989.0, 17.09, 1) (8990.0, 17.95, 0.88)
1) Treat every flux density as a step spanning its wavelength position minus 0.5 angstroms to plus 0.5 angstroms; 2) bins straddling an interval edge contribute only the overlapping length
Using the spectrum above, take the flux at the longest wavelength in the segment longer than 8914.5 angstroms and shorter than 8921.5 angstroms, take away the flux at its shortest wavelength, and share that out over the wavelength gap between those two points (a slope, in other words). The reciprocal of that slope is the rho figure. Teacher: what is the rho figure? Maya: 12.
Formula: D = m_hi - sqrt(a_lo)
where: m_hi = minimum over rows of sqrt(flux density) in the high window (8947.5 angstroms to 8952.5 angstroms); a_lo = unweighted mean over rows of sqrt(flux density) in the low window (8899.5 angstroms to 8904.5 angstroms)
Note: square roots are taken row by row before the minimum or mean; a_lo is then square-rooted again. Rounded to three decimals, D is 2.097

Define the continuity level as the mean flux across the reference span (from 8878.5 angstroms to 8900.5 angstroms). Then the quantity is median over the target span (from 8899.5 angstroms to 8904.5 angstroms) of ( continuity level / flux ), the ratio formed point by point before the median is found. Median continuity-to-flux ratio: 0.95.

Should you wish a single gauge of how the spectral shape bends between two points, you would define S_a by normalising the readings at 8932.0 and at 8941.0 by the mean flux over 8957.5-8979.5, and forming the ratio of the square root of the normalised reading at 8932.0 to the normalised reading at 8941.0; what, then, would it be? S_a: 0.99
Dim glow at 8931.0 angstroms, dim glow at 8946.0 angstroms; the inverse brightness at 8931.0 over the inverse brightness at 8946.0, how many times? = 0.87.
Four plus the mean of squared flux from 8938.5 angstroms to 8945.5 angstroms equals 320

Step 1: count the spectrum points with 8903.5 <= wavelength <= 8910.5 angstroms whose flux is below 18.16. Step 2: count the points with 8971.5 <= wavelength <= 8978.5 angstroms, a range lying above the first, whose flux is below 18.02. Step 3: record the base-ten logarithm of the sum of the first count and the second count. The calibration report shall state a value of 1.04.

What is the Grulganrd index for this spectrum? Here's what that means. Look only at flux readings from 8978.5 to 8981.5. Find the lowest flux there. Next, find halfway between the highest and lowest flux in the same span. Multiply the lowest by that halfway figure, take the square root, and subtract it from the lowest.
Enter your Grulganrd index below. -0.1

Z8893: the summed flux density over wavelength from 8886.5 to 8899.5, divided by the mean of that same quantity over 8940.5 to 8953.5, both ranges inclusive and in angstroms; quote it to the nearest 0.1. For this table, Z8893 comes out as 13.3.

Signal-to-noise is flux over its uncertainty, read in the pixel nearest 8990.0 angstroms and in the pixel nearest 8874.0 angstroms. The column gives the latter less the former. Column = 6.4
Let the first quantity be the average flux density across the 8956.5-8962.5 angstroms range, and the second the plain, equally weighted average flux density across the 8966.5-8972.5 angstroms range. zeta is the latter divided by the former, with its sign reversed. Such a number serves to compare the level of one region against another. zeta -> -1.05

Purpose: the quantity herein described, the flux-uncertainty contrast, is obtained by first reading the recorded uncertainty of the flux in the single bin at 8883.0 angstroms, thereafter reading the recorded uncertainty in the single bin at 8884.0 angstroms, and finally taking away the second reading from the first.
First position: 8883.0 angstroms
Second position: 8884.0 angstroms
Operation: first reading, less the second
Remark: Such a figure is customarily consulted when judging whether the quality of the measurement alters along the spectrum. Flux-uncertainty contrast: -1.0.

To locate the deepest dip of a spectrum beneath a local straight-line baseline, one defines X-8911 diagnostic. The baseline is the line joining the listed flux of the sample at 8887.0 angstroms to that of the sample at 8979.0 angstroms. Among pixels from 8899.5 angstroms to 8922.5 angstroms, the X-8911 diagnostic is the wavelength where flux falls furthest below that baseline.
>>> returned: 8907.0 angstroms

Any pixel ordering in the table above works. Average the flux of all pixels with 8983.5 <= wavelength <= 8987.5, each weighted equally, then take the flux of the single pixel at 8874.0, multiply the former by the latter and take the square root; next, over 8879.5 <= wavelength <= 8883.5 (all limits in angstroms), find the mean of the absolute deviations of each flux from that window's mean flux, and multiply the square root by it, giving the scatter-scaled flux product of 5.3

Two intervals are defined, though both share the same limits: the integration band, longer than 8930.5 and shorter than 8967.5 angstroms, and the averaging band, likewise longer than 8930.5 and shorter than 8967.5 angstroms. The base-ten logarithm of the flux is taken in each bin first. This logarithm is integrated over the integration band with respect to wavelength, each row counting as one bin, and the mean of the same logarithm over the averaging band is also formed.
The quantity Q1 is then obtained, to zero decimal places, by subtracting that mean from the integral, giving 45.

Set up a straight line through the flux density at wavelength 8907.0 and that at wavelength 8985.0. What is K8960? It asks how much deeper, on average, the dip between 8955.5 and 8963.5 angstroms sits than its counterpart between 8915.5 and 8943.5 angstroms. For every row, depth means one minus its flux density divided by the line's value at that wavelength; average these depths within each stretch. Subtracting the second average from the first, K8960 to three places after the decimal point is 0.042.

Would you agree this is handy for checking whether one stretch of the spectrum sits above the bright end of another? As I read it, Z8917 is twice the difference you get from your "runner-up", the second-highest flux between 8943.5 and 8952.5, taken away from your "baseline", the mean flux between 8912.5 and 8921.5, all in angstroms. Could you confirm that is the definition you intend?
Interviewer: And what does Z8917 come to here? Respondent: -0.9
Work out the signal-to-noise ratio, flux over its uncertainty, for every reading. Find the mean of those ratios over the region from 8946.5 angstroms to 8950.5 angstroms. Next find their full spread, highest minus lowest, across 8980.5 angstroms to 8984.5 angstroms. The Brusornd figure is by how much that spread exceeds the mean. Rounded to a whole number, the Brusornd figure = -22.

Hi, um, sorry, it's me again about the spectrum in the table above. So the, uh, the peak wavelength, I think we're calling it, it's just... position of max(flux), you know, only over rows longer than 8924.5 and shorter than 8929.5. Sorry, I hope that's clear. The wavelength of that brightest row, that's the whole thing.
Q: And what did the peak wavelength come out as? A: 8925.0 angstroms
